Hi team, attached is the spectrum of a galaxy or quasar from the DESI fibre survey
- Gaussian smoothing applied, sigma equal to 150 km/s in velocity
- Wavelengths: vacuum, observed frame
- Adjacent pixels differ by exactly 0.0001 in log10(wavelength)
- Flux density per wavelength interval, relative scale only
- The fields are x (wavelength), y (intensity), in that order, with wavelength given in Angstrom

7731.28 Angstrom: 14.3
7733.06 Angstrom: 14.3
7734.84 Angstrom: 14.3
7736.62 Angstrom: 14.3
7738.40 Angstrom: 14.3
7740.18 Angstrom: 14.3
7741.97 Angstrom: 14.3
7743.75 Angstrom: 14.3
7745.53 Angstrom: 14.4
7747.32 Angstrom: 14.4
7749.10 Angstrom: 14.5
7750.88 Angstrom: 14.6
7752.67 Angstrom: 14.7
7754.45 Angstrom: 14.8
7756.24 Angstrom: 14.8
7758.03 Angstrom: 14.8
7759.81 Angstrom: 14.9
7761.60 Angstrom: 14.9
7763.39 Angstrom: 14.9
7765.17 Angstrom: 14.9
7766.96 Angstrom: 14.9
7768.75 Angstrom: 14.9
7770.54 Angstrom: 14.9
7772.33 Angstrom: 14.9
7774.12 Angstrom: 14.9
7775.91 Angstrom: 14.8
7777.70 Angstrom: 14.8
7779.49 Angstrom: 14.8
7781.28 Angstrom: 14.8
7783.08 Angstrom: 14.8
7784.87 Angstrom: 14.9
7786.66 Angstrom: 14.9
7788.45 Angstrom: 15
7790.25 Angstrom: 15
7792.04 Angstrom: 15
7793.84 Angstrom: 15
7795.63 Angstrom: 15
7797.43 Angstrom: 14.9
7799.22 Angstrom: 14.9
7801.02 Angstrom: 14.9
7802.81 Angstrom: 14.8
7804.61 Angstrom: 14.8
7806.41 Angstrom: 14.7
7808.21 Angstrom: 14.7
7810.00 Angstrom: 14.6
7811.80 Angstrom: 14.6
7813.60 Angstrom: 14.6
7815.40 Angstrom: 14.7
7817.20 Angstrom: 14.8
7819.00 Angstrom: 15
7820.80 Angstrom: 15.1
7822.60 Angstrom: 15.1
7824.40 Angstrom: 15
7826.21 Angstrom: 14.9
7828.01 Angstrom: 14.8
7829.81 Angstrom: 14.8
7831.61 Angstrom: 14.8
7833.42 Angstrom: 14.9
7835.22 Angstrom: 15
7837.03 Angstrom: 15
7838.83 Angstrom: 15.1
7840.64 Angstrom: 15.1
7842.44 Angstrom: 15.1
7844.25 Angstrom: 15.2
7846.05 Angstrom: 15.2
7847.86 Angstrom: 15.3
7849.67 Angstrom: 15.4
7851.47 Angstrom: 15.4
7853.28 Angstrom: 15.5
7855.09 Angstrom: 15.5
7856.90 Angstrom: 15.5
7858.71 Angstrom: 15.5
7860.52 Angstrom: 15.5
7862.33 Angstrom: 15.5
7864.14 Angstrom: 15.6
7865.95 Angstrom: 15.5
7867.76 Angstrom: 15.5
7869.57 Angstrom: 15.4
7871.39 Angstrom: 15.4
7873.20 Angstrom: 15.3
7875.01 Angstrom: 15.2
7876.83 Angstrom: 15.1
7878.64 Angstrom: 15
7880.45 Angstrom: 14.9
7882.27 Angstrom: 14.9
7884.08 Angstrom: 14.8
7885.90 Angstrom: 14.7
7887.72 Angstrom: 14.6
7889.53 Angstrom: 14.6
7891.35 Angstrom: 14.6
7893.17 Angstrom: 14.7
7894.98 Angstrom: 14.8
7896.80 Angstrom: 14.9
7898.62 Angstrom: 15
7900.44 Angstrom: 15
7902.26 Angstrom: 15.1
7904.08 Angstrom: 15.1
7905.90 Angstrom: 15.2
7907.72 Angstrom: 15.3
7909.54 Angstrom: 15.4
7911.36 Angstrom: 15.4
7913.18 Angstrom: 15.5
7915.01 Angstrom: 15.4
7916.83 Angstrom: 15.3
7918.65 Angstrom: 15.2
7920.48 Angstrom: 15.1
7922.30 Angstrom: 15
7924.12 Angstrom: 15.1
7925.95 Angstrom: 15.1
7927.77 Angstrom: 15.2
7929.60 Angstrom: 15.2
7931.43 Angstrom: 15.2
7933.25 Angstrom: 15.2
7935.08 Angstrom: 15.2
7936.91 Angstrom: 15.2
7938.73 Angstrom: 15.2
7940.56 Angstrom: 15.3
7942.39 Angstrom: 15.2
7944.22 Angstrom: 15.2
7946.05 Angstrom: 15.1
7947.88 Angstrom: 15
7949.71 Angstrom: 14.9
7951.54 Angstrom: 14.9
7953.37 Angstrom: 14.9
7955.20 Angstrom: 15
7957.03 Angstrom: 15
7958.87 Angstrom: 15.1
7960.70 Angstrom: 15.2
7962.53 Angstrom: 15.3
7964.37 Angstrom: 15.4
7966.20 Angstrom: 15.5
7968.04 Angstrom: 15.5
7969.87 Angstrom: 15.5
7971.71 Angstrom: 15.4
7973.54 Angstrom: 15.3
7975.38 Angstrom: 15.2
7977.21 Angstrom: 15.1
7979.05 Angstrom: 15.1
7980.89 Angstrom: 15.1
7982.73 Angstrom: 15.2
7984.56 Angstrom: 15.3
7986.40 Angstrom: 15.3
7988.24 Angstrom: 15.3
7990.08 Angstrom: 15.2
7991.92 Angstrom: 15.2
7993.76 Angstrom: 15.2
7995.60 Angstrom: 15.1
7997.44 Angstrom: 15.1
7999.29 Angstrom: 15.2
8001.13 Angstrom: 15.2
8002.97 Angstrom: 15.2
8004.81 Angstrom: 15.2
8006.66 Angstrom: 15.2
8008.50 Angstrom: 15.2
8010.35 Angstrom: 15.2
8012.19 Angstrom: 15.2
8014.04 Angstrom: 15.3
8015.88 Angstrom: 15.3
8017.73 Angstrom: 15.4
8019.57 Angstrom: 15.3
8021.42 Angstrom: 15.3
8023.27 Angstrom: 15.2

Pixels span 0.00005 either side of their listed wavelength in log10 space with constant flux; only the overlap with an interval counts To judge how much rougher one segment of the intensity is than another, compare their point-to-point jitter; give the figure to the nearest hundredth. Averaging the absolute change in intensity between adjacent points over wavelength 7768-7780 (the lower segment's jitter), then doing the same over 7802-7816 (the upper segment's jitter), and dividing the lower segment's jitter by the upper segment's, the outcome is 0.39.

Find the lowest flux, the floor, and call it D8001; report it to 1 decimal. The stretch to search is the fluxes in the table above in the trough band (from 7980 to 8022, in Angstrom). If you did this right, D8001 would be 15.1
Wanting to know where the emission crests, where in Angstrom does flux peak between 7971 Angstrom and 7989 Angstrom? 7971.71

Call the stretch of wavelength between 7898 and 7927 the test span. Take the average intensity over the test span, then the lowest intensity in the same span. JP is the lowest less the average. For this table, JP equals -0.20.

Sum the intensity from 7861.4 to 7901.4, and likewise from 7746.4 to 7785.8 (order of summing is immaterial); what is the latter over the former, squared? 0.97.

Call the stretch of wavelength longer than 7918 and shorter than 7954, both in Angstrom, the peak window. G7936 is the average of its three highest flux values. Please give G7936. 15.2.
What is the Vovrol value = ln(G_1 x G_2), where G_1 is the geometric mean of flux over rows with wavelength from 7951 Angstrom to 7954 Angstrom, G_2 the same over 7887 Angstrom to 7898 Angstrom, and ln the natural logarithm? 5.39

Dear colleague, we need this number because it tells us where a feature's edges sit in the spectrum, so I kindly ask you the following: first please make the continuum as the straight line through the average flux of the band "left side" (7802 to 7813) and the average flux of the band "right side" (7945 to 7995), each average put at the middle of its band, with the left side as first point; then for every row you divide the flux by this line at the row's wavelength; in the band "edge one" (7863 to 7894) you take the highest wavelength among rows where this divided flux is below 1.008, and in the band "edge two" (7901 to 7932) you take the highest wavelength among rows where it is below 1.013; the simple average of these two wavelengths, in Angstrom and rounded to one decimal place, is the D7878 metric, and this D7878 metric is 7912.3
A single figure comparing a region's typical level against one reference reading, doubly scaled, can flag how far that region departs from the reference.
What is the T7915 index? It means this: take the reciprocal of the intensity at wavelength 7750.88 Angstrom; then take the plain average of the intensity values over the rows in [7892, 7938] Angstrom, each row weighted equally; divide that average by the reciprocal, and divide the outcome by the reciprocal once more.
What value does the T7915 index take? 3230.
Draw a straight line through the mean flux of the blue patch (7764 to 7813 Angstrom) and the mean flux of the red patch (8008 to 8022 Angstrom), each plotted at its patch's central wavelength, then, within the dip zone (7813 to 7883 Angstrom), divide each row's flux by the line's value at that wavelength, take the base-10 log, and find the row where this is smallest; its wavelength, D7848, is 7813.60 Angstrom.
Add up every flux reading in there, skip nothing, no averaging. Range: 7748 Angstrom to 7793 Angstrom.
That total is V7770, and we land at 371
